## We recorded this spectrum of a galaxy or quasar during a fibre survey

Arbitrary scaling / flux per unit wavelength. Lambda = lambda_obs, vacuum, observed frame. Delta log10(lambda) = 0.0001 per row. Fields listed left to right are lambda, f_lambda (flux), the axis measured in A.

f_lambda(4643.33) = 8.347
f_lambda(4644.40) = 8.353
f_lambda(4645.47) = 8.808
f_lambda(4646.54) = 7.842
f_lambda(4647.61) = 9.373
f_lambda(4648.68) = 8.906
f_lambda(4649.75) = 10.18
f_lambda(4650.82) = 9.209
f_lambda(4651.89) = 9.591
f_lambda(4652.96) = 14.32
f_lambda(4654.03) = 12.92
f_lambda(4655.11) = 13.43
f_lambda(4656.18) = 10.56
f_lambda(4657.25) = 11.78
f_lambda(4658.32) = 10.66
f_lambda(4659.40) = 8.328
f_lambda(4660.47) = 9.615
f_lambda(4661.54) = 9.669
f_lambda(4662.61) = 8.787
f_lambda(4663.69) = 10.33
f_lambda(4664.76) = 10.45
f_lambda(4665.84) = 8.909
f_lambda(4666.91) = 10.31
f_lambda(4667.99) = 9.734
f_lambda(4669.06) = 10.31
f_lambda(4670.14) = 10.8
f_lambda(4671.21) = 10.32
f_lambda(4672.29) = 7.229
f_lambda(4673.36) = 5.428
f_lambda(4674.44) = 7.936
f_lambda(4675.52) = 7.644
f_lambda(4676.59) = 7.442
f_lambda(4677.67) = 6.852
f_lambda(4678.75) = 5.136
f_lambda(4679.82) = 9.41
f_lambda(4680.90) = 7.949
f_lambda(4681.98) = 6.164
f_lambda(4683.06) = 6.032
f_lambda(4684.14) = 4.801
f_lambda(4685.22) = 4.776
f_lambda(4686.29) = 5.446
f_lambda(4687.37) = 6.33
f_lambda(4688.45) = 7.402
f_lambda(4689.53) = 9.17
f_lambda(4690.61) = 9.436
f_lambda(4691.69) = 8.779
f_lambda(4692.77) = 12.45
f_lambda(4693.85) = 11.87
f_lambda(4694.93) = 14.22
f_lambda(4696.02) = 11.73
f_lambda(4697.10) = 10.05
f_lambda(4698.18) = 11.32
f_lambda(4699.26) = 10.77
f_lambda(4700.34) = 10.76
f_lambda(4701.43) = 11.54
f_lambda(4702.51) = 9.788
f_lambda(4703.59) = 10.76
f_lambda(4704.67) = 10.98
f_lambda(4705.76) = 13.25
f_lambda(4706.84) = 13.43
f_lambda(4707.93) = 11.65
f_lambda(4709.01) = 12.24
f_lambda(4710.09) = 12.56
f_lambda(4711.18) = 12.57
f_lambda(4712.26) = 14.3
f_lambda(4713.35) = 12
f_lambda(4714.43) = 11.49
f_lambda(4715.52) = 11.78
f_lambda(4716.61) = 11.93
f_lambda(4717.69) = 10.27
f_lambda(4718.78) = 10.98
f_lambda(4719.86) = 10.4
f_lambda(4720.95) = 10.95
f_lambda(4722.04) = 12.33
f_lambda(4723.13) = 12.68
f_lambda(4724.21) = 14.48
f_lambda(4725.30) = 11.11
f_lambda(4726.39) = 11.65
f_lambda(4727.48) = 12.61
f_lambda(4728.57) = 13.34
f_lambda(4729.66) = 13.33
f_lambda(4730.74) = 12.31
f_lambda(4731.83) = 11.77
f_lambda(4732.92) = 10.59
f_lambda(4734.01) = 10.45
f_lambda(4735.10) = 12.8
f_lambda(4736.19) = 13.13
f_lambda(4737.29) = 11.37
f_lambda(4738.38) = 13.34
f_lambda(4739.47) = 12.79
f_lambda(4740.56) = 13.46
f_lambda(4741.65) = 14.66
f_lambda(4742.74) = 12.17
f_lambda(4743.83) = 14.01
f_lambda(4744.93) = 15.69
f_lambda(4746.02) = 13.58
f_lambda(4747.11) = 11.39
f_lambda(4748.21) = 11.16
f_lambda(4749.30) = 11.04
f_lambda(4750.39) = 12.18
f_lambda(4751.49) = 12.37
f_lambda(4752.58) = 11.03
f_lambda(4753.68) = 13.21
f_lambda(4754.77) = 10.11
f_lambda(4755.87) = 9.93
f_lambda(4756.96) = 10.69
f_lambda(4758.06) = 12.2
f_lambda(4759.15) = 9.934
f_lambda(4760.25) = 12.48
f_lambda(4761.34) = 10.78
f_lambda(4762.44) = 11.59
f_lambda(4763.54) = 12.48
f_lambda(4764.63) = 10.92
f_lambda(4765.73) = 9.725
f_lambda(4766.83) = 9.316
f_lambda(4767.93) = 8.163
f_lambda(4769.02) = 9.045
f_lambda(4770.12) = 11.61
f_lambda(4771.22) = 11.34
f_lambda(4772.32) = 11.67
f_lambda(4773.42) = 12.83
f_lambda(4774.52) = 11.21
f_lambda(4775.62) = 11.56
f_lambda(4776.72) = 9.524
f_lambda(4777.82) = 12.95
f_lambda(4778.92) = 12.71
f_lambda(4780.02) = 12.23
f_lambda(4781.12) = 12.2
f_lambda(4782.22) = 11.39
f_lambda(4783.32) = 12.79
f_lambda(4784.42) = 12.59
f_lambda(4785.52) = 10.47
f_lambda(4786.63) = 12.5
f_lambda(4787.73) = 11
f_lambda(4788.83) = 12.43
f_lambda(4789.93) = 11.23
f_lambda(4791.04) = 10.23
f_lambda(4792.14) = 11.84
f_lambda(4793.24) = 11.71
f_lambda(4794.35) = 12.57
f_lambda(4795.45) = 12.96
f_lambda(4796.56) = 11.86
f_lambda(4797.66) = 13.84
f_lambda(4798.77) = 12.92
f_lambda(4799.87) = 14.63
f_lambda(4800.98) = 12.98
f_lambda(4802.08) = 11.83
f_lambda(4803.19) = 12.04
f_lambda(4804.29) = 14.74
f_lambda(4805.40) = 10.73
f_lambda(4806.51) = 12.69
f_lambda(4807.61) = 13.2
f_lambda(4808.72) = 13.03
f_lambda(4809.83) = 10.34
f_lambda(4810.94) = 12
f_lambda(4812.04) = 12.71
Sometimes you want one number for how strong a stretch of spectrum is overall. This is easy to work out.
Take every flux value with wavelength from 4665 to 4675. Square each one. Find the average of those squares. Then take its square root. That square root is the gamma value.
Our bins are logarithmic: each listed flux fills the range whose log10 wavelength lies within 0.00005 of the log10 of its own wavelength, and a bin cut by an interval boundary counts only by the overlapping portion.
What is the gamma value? 9.2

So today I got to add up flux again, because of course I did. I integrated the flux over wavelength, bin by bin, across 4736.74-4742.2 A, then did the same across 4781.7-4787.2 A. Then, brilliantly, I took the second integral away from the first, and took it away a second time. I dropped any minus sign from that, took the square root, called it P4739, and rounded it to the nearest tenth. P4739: 7.7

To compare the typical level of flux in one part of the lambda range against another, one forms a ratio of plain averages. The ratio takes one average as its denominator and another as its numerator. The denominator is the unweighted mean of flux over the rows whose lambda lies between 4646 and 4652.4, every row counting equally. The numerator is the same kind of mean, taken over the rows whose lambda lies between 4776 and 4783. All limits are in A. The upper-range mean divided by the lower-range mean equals 1.29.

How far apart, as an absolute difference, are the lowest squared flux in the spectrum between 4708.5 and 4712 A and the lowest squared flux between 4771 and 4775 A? 24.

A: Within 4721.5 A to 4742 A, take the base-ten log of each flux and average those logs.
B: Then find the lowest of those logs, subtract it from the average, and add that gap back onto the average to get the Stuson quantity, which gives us 1.17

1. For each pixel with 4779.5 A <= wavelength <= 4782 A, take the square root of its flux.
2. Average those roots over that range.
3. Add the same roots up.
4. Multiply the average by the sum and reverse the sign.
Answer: -24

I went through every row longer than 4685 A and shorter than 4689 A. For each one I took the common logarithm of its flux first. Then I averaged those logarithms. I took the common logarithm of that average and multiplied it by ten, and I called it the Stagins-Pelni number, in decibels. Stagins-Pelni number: -1.1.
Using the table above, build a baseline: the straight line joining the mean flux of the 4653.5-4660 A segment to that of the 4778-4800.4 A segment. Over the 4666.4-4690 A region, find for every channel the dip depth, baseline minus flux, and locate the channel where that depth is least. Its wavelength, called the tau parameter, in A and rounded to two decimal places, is 4670.14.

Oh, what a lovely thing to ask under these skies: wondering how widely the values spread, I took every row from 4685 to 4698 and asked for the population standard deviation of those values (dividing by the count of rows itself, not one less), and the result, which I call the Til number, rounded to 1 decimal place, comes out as 2.8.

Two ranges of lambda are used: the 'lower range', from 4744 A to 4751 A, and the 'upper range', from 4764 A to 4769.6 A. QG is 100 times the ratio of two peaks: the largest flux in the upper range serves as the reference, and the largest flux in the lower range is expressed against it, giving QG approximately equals 144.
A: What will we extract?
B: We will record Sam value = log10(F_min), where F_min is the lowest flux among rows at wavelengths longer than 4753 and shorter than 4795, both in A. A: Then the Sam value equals 0.91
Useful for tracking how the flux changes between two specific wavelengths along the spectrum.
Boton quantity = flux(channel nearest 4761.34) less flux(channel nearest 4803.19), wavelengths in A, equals -1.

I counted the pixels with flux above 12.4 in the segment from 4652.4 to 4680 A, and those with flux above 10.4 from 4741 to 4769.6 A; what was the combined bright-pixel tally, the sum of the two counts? 22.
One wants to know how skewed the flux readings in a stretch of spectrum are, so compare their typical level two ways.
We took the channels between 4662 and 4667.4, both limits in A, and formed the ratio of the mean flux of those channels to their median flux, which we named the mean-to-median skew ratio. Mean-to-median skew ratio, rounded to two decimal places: 0.95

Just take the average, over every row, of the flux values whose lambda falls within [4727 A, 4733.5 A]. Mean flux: 12.3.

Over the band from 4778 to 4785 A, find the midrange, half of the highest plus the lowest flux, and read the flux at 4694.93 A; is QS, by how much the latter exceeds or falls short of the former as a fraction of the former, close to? 0.18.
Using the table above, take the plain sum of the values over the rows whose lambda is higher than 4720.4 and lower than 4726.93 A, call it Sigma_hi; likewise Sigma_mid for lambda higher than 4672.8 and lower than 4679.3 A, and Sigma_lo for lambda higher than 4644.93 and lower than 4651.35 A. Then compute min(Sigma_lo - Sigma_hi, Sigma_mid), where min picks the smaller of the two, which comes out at -19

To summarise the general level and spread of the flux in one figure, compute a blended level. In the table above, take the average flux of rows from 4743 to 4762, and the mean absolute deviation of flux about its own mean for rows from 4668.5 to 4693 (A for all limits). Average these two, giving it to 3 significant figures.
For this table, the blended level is 6.78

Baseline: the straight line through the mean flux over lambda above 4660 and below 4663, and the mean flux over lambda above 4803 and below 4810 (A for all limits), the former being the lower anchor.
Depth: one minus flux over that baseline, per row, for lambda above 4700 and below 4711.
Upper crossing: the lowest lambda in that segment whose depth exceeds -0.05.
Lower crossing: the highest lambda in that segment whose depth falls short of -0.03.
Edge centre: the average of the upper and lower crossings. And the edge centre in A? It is 4706.3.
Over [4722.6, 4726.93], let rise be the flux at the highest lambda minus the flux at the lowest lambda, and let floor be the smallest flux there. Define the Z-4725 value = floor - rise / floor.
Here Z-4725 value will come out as 11.2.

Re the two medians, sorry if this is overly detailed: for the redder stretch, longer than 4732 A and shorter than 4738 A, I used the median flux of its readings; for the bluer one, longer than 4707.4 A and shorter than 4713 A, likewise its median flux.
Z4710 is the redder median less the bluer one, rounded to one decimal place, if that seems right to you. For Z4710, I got -1.2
